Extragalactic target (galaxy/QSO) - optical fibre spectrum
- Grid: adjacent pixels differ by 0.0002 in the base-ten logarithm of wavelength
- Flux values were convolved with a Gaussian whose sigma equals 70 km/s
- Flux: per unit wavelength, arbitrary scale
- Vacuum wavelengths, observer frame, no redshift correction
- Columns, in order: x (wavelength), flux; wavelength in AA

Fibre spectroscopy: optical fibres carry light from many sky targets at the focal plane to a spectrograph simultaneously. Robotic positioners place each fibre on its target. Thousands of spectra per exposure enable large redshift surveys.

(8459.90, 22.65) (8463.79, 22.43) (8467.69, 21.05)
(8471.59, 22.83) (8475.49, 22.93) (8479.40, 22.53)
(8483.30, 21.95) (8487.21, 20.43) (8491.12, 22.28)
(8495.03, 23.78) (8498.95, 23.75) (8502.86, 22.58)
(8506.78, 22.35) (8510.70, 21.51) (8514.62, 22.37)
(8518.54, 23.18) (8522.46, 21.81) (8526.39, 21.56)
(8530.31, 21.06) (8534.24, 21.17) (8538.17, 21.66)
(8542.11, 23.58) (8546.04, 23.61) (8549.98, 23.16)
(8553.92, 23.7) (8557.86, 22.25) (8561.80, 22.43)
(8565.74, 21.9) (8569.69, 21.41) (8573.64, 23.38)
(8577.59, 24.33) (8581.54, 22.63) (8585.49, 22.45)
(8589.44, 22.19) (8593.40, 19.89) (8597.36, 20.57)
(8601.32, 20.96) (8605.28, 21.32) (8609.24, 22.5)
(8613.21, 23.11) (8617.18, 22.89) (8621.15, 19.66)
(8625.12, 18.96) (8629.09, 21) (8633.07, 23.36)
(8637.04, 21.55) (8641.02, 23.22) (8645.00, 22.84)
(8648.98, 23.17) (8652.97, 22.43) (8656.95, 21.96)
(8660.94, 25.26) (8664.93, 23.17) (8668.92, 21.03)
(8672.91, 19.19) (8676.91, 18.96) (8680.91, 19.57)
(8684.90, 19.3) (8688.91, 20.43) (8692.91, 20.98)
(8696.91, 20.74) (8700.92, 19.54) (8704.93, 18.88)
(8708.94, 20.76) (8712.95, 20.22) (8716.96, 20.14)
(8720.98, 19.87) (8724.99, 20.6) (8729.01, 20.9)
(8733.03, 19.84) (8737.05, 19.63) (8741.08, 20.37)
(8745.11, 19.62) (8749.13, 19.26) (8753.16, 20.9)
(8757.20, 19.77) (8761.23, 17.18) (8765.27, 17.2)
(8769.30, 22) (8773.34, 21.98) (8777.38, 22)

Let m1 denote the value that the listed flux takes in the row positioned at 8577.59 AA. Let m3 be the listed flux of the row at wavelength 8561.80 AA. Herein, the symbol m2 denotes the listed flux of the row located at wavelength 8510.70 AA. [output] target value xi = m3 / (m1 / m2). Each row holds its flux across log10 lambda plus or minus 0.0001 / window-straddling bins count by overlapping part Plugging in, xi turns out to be 19.8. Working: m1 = 24.33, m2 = 21.51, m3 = 22.43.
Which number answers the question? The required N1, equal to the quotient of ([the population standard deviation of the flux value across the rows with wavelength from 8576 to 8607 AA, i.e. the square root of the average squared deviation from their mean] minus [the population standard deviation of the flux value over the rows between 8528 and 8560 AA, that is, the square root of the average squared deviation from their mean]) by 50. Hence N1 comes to 0.005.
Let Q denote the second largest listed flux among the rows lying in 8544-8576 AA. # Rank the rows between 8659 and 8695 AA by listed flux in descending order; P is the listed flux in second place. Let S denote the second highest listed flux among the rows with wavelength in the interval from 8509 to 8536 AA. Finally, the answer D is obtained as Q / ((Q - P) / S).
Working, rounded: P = 23.17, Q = 23.61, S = 22.37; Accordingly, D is 1200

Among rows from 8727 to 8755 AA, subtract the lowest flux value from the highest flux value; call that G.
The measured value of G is 1.6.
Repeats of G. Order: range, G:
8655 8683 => 6.3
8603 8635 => 4.4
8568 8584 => 2.9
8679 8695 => 1.7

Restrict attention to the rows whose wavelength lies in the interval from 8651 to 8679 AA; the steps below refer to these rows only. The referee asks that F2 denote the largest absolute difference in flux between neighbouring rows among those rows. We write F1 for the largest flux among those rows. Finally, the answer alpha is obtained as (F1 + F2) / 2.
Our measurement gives 14.3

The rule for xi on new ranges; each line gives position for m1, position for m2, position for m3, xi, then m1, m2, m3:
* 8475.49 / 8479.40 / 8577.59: 23.9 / 22.93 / 22.53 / 24.33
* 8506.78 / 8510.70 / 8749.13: 18.5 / 22.35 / 21.51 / 19.26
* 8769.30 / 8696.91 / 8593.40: 18.8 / 22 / 20.74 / 19.89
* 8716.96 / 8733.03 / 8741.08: 20.1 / 20.14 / 19.84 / 20.37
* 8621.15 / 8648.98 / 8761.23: 20.2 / 19.66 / 23.17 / 17.18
